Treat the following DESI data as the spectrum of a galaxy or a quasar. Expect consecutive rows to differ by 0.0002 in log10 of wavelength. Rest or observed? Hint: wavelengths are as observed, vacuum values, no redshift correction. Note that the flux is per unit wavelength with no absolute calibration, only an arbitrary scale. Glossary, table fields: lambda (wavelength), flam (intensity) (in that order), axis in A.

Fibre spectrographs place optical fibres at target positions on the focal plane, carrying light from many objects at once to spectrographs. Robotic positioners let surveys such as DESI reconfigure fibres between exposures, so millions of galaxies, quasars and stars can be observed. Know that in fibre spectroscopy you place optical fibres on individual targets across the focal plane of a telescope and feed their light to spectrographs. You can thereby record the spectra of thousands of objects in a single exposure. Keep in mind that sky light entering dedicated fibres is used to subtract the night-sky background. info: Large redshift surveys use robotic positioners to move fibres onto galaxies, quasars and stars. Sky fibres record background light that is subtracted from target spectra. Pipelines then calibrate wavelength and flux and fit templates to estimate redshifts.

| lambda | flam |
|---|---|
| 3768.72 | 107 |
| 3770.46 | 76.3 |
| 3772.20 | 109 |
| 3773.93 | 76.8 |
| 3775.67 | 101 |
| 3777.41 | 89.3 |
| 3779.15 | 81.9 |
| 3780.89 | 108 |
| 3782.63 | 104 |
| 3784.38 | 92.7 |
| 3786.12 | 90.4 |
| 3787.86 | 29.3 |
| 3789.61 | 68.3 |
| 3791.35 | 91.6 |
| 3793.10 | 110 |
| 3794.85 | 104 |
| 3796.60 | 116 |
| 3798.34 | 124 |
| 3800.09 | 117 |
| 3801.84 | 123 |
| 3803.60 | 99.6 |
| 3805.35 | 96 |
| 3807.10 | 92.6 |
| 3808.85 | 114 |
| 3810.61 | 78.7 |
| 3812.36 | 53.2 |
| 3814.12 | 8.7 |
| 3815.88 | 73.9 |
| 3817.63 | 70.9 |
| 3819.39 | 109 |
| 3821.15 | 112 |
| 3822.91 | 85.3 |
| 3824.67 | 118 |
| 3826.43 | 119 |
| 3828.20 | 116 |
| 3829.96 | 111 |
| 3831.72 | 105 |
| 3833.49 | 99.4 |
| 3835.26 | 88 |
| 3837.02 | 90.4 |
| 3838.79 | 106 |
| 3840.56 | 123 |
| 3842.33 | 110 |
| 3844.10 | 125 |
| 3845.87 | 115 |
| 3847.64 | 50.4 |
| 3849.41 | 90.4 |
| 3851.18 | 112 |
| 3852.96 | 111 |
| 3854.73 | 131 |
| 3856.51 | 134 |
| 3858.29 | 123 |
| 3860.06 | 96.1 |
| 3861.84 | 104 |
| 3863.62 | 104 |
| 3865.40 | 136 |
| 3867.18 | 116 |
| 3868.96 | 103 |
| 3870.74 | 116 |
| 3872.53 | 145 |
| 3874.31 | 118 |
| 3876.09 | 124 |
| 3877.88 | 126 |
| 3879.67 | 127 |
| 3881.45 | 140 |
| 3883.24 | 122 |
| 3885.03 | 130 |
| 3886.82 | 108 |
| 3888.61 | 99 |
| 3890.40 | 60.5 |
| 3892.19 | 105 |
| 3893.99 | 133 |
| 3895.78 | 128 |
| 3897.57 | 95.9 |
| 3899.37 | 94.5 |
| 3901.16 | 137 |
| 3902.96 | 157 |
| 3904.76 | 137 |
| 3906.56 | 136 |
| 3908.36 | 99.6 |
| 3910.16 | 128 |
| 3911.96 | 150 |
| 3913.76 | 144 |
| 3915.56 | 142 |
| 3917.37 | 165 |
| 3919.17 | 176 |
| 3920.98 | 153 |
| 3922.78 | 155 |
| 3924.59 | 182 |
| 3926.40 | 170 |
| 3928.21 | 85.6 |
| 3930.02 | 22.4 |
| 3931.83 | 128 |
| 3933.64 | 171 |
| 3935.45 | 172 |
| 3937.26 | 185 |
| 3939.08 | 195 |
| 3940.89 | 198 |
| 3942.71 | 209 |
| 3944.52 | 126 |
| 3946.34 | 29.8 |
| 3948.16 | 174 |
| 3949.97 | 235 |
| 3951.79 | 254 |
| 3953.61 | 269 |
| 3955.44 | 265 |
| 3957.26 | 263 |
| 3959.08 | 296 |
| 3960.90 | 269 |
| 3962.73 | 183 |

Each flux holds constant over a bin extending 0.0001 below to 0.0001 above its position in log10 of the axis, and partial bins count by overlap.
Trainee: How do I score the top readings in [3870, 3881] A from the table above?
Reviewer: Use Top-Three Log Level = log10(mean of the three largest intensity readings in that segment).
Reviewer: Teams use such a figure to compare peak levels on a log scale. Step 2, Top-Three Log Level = 2.12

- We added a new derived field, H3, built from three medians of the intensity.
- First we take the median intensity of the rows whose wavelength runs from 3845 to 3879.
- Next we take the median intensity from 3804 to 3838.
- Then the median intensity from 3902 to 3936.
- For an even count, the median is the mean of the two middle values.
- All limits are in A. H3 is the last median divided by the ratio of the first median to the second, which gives 124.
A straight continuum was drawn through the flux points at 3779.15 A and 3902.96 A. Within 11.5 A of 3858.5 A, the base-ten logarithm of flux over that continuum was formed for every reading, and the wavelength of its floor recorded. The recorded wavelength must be 3847.64 A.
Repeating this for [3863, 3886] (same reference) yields 3868.96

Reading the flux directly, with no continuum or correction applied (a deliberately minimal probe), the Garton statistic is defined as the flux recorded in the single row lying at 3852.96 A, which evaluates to 111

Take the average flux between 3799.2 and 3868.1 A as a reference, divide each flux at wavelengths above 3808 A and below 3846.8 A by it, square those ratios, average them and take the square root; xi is 0.99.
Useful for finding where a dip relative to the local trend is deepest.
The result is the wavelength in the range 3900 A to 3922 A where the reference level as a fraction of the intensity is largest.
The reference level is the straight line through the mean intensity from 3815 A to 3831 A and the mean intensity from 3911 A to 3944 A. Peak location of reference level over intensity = 3908.36 A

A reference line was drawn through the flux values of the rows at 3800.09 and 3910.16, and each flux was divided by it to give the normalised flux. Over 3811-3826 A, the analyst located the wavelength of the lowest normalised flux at 3814.12 A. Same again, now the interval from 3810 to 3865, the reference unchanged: 3814.12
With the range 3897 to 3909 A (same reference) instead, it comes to 3899.37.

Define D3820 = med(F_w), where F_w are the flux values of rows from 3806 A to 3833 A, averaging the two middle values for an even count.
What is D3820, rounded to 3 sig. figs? 105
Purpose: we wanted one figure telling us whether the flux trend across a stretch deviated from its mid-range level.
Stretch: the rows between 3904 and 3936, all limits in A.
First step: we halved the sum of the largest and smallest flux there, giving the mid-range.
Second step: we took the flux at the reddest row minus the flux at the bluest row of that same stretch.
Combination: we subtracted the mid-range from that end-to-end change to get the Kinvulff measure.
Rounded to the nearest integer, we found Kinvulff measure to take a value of -67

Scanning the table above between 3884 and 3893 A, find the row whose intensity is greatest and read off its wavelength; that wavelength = 3885.03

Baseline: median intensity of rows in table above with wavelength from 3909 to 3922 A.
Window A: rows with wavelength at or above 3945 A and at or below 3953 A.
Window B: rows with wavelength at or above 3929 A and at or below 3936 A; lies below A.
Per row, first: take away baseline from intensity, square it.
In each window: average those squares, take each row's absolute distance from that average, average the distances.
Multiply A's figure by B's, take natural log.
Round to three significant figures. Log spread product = 17.1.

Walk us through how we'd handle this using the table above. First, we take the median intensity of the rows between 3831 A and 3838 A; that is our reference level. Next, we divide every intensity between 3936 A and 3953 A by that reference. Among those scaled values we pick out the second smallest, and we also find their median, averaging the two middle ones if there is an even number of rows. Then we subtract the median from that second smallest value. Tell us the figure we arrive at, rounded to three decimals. -0.727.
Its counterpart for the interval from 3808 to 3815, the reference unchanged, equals -0.134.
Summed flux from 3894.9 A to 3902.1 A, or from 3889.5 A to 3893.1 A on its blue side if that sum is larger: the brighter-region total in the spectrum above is 455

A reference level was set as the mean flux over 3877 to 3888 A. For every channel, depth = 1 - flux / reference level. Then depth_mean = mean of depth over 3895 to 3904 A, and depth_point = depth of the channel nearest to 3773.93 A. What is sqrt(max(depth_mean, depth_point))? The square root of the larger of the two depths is 0.62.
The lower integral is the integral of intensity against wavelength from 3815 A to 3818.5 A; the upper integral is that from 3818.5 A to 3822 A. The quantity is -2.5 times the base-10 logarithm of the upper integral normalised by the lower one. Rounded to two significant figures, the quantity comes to -0.46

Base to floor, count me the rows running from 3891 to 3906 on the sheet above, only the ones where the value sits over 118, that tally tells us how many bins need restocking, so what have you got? 5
